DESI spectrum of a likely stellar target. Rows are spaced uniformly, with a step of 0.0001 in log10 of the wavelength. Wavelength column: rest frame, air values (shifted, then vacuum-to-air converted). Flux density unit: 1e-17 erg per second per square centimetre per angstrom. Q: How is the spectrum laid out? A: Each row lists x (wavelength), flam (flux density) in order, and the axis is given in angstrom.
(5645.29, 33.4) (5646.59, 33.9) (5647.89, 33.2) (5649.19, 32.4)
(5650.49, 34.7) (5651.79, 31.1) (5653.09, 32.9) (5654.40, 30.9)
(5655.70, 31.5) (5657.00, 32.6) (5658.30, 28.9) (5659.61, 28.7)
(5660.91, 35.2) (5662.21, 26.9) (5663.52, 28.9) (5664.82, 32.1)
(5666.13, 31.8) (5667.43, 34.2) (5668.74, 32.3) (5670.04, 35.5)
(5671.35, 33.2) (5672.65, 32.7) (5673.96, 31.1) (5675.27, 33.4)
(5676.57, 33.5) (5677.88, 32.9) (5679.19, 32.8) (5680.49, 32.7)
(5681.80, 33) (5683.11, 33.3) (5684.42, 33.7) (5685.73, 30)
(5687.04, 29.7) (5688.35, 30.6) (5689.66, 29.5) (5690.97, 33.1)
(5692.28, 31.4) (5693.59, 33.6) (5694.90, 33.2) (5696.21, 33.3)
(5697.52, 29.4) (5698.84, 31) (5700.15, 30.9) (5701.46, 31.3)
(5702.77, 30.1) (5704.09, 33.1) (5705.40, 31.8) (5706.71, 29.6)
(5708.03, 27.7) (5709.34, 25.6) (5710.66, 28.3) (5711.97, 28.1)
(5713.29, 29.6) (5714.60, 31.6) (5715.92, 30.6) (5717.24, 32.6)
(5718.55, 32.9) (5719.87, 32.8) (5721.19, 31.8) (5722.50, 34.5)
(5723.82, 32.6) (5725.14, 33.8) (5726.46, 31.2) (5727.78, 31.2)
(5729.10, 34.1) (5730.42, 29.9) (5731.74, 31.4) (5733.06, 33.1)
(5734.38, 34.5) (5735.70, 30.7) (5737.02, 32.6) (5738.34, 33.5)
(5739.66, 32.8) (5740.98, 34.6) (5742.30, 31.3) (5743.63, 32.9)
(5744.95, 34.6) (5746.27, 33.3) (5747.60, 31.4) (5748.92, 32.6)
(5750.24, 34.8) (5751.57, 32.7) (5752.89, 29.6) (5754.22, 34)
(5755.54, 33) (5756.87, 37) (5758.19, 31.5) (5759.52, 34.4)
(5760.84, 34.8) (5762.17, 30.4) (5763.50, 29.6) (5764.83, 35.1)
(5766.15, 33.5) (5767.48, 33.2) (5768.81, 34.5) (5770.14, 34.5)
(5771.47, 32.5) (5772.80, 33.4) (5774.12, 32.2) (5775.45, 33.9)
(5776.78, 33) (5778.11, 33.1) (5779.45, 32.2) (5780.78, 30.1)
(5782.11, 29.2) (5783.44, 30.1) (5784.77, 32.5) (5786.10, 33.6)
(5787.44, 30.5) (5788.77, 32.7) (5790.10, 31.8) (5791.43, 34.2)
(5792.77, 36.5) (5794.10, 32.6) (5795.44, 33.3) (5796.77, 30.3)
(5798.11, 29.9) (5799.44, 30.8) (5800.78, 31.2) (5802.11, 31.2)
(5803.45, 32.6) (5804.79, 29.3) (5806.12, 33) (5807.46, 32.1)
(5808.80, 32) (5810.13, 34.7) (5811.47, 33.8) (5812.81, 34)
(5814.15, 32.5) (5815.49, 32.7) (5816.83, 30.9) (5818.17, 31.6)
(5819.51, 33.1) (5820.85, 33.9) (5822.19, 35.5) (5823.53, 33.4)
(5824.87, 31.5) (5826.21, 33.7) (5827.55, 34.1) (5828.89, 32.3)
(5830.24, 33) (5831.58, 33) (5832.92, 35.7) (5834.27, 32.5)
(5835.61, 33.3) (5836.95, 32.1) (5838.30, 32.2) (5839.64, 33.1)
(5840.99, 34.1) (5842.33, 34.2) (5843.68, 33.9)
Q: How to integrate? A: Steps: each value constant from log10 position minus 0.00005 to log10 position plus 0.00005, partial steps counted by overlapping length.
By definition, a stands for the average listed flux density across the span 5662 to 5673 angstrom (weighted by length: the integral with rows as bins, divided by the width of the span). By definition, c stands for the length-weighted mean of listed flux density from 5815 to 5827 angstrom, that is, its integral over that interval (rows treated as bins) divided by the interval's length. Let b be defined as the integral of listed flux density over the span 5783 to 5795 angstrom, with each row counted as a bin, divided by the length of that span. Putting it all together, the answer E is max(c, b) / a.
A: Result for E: 1.03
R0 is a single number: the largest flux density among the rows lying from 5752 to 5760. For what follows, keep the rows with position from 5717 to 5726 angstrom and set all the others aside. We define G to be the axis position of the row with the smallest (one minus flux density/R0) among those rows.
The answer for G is 5722.50 angstrom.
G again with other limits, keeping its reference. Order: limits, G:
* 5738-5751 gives 5750.24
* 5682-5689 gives 5684.42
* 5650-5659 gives 5650.49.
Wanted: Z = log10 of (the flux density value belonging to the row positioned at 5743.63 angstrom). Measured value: 1.52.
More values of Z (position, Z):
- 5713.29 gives 1.47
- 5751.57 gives 1.51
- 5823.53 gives 1.52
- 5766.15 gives 1.53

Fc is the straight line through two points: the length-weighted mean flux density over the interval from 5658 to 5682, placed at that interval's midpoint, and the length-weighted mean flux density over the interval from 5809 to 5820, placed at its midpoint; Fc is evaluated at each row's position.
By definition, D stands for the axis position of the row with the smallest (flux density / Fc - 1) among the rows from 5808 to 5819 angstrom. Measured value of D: 5816.83 angstrom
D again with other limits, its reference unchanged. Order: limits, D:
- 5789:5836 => 5804.79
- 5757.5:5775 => 5763.50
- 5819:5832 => 5824.87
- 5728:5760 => 5752.89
